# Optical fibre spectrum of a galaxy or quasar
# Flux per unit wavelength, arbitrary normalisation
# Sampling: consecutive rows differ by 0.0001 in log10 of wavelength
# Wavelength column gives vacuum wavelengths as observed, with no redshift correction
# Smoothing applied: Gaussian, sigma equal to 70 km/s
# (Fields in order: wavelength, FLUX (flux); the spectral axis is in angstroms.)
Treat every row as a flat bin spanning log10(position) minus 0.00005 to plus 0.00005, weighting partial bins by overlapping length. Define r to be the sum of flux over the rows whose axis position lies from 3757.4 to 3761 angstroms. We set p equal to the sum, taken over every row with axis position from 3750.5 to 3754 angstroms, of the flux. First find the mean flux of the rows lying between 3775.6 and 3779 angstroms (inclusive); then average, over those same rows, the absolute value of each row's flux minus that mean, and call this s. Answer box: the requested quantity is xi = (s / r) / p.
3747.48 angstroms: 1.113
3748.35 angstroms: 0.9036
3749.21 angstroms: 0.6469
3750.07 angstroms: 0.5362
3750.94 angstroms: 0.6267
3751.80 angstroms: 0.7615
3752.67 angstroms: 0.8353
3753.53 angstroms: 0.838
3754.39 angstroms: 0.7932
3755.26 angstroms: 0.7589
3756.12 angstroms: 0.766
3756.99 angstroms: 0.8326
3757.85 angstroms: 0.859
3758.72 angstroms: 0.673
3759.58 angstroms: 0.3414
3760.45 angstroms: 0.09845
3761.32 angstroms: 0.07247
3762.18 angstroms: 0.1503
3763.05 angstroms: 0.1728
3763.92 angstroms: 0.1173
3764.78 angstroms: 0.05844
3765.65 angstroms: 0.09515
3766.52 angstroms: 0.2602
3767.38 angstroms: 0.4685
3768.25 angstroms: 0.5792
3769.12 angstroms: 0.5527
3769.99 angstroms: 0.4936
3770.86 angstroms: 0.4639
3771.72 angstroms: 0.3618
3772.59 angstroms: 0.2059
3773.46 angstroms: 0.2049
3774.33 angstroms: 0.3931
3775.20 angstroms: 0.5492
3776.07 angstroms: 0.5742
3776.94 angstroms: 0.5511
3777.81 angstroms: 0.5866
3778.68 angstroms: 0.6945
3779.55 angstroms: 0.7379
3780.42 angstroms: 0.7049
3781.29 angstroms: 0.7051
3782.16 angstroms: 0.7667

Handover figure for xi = 0.008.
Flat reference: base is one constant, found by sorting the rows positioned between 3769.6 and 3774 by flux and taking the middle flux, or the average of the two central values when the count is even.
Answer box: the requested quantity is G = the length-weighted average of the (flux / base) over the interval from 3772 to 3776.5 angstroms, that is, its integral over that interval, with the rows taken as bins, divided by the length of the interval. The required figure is 1.1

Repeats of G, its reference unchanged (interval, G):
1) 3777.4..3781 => 1.9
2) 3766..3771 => 1.3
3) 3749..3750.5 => 1.6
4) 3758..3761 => 1.1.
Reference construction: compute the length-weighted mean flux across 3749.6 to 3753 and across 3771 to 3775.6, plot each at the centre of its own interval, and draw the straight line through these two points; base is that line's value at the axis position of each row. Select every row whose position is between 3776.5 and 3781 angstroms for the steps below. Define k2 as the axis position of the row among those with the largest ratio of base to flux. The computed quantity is 3776.94 angstroms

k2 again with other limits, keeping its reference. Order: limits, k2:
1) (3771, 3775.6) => 3772.59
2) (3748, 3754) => 3750.07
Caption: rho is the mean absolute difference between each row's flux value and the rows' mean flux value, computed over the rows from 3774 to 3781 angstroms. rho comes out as 0.085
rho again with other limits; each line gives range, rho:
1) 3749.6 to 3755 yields 0.100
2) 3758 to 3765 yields 0.148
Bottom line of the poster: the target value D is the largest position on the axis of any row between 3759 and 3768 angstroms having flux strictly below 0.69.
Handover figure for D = 3767.38 angstroms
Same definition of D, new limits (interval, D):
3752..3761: 3760.45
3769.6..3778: 3777.81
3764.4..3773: 3772.59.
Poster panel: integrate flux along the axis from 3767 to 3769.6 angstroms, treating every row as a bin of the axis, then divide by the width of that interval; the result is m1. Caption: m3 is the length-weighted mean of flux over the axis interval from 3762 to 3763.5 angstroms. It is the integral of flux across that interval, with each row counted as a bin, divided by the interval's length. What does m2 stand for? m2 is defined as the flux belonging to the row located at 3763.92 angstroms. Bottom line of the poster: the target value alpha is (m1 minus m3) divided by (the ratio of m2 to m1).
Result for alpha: 1.68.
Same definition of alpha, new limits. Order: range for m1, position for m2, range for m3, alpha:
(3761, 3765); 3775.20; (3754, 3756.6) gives -0.14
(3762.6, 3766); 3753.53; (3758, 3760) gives -0.06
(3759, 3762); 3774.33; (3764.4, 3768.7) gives -0.05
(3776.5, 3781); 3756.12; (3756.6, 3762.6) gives 0.19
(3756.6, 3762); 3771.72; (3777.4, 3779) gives -0.22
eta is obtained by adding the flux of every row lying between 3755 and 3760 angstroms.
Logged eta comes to 4.23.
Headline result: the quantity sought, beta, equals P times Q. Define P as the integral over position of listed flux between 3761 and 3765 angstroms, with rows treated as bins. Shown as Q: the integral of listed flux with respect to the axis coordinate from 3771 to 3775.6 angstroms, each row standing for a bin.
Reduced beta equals 0.8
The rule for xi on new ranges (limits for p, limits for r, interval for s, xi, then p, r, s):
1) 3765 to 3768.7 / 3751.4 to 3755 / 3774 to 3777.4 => 0.014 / 1.4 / 3.2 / 0.062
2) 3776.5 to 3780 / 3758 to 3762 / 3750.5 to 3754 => 0.023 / 2.6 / 1.2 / 0.071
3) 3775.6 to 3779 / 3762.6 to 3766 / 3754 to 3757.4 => 0.024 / 2.4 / 0.4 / 0.025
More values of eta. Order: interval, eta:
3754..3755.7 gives 1.55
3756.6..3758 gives 1.69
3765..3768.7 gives 1.40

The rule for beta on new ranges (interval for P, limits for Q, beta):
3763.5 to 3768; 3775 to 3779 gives 2.3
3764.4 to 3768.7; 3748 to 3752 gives 3.5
